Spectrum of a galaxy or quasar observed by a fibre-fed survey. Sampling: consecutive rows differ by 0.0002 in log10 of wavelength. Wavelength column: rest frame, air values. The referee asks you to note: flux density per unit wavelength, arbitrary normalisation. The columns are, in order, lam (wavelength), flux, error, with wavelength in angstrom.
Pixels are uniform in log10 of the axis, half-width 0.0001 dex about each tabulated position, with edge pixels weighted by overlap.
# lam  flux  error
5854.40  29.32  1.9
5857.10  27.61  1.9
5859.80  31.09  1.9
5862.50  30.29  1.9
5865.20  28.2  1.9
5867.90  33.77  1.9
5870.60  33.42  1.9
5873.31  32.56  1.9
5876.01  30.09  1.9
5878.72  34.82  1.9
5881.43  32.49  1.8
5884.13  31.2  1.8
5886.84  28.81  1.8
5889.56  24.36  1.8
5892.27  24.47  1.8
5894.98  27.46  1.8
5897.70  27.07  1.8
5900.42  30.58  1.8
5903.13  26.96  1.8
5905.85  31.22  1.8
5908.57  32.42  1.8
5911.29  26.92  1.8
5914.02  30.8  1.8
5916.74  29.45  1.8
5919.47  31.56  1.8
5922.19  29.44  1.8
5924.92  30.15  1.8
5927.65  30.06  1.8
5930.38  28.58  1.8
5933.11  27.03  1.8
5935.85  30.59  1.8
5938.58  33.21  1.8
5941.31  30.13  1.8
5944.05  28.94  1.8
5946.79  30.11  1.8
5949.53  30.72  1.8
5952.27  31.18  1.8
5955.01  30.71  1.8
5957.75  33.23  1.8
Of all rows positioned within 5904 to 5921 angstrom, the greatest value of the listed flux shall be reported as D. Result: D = 32.42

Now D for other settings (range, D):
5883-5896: 31.2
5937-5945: 33.21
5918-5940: 33.21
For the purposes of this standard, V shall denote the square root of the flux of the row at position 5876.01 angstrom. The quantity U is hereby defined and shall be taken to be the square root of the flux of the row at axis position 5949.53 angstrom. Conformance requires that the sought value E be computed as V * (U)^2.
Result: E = 168.5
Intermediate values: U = 5.54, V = 5.49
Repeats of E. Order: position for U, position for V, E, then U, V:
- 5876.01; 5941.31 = 165.2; 5.49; 5.49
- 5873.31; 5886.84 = 174.8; 5.71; 5.37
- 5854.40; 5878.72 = 173.0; 5.41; 5.90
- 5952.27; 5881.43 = 177.7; 5.58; 5.70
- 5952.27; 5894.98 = 163.4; 5.58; 5.24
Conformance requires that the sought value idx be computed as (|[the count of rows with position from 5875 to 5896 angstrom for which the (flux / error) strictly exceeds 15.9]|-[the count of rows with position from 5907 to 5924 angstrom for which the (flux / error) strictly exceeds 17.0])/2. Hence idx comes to 0.5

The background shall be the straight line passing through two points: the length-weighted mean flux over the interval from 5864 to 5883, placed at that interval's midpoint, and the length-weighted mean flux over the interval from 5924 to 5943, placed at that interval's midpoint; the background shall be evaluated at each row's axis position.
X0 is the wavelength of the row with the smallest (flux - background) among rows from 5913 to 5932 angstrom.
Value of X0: 5930.38 angstrom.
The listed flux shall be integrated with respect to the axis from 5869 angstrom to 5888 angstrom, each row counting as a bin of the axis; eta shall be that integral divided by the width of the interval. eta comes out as 32.0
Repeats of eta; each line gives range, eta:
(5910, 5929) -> 29.8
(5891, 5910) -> 28.6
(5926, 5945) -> 29.8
